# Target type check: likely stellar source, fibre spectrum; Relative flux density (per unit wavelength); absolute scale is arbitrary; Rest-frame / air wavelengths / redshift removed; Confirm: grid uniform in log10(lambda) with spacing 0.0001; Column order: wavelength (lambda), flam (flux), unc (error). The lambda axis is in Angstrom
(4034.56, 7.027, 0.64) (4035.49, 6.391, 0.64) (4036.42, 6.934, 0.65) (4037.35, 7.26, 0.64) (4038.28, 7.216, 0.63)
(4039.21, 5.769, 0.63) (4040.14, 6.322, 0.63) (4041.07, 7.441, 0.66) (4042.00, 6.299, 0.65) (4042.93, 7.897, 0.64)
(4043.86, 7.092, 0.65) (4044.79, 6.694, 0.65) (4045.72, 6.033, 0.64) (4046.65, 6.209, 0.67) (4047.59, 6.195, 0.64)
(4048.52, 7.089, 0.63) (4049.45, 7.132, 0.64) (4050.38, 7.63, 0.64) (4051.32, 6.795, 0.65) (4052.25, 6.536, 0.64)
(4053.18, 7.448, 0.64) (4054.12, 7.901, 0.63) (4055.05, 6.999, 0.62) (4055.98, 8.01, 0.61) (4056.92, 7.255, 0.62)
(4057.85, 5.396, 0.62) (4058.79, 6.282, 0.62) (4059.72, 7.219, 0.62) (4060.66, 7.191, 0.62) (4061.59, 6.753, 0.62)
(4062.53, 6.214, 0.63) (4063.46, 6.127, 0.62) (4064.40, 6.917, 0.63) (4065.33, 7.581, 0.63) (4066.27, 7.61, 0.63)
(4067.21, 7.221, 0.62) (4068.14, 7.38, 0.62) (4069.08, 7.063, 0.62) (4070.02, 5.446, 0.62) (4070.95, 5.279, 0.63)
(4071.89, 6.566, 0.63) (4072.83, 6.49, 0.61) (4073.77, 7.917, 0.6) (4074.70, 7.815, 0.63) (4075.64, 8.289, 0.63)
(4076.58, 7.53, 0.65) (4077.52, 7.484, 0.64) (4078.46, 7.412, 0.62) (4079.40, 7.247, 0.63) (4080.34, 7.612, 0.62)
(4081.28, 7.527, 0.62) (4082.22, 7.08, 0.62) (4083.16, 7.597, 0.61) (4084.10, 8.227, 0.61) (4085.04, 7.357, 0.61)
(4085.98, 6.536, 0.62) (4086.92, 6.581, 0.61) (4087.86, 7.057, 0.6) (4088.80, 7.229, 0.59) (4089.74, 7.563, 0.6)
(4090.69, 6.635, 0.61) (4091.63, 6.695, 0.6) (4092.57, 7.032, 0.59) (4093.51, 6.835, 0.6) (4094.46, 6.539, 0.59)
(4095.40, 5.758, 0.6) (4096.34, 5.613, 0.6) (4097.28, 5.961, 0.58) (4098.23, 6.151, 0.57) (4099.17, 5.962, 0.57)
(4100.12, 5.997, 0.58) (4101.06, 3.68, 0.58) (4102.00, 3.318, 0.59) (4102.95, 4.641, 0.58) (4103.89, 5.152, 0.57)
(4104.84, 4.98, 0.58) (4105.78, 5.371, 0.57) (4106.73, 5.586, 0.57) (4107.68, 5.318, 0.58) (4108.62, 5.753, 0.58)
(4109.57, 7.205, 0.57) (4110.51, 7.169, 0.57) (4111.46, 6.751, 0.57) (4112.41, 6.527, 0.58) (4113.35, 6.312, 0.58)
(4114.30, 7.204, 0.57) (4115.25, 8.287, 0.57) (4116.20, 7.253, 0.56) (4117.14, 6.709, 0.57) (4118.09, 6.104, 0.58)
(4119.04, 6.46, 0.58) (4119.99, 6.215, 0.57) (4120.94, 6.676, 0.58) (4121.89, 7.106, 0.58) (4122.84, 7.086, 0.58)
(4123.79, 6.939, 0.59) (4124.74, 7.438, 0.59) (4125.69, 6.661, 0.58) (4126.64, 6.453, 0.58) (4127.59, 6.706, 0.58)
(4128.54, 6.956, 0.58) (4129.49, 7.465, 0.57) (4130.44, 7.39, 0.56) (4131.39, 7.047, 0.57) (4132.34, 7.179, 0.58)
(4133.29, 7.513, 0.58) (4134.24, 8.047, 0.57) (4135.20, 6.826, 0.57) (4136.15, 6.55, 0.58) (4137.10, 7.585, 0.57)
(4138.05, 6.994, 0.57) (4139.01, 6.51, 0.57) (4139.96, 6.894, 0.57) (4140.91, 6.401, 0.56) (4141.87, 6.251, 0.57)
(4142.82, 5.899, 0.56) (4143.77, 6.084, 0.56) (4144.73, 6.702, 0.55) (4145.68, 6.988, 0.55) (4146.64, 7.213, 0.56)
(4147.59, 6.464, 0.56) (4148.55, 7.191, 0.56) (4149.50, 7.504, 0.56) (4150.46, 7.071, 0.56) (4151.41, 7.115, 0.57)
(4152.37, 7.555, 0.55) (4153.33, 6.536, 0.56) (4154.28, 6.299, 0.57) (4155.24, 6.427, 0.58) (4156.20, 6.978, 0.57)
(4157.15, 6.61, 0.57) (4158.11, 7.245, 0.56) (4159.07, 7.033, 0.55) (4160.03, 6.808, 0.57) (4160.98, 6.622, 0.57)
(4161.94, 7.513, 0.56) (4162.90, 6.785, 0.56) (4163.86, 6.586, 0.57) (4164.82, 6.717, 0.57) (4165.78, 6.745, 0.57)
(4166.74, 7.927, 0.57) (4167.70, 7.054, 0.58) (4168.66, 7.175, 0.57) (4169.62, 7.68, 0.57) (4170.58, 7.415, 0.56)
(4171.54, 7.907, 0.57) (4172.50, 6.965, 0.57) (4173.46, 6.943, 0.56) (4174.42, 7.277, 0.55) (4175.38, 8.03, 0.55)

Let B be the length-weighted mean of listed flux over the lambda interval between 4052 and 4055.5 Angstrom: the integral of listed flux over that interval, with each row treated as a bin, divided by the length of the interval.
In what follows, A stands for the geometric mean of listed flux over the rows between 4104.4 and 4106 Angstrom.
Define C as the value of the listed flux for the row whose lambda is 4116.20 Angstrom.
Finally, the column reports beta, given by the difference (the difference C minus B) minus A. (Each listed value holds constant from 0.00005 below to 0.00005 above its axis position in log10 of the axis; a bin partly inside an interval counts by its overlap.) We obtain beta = -5.2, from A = 5.17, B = 7.26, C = 7.253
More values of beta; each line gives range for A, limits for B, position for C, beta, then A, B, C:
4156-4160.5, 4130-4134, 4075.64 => -6.0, 6.93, 7.34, 8.289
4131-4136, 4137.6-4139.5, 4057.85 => -8.7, 7.31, 6.74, 5.396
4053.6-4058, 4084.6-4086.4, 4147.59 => -7.5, 7.04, 6.95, 6.464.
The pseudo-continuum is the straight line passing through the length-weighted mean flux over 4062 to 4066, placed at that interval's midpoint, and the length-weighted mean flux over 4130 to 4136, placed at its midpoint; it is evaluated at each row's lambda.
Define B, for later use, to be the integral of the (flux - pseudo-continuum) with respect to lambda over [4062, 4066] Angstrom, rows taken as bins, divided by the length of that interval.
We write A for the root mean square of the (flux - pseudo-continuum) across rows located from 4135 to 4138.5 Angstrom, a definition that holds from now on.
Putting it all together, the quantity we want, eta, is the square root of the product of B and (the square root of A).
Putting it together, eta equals 0.04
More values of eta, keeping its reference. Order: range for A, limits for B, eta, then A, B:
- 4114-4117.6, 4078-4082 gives 0.66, 0.6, 0.55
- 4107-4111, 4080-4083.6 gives 0.77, 1.1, 0.56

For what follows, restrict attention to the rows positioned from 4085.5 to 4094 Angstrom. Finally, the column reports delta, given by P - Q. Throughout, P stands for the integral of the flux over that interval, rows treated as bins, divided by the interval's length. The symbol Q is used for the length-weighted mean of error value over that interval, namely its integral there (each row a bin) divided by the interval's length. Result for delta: 6.30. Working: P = 6.9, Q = 0.602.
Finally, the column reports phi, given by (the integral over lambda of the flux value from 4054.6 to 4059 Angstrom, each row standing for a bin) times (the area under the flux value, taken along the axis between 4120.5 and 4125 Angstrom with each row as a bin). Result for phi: 948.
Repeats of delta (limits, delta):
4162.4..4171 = 6.55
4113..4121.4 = 6.23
